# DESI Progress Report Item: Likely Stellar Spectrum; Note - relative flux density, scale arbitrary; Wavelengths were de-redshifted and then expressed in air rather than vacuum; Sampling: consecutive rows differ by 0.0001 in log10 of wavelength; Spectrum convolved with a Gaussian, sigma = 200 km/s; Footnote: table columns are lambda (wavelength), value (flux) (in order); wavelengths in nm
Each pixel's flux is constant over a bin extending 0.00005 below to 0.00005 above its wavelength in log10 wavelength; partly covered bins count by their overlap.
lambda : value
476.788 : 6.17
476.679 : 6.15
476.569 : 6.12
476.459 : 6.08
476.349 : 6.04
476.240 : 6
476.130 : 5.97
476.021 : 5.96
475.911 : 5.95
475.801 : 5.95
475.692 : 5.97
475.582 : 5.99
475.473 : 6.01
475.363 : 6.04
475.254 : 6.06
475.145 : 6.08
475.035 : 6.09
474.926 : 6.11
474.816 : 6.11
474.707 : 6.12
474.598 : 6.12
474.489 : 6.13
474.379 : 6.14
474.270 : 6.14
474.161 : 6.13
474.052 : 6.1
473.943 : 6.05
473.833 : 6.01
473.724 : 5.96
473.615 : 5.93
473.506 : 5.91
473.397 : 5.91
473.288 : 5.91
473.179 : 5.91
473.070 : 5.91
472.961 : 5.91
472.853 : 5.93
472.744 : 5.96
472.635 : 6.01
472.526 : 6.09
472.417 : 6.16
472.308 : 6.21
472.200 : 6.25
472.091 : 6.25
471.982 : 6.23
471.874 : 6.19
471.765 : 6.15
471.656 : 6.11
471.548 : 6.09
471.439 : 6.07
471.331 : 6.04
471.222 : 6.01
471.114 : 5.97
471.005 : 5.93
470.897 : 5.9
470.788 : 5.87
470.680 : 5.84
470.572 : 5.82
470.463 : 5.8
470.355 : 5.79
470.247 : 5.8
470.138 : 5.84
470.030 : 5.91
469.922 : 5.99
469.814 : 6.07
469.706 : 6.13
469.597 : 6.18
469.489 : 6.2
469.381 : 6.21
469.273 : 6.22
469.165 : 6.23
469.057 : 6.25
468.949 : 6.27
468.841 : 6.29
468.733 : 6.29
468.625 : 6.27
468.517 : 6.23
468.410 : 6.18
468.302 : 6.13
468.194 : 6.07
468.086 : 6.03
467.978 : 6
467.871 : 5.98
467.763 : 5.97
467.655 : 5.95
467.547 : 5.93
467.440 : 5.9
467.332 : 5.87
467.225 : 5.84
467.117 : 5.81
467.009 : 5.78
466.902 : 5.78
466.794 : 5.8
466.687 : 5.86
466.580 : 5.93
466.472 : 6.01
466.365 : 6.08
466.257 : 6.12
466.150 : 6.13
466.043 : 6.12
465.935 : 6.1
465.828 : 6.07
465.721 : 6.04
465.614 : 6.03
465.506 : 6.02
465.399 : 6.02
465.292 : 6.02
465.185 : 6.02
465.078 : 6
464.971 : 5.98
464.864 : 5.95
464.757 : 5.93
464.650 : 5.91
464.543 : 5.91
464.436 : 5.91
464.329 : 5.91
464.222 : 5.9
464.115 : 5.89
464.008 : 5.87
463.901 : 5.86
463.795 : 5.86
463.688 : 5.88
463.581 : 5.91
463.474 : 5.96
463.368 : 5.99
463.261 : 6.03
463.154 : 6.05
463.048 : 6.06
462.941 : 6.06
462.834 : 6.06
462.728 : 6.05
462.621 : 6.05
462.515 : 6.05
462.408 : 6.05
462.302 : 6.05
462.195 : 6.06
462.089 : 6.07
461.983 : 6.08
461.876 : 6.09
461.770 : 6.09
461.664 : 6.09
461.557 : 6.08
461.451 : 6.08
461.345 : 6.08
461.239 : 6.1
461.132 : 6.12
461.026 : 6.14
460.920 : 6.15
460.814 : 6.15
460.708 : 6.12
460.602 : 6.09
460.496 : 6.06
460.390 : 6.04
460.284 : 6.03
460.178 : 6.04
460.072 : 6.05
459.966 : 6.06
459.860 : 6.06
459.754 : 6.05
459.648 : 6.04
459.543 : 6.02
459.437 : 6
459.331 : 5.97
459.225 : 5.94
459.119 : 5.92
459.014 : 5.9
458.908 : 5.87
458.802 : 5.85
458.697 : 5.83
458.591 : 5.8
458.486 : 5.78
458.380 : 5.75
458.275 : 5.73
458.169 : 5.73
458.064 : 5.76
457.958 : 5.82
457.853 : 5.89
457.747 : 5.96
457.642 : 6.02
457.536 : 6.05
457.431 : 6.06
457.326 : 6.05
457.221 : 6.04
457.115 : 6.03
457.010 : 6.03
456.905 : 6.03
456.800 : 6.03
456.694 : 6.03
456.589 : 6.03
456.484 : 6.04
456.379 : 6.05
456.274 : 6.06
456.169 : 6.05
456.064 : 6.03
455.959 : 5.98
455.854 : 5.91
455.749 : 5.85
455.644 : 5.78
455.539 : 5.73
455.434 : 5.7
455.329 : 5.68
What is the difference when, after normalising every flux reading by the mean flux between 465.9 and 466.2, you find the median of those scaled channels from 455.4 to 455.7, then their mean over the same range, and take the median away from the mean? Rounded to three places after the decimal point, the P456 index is 0.001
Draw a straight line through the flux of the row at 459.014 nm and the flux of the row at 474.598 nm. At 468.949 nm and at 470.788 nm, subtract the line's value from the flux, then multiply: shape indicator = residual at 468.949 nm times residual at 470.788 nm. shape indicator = -0.045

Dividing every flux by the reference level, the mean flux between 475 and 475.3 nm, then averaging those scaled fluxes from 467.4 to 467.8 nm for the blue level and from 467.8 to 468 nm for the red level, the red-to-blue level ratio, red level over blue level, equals 1.01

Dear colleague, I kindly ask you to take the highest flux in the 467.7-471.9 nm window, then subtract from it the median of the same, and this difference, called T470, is 0.220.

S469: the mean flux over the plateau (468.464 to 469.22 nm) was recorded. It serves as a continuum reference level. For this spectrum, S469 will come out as 6.26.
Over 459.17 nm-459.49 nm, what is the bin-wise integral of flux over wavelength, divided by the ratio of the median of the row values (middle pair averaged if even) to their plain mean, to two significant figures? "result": 1.9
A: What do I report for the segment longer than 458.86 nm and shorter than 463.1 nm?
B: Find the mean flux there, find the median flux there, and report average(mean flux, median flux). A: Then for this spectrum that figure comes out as 6.06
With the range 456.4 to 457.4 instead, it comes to 6.03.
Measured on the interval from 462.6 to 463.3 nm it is 6.05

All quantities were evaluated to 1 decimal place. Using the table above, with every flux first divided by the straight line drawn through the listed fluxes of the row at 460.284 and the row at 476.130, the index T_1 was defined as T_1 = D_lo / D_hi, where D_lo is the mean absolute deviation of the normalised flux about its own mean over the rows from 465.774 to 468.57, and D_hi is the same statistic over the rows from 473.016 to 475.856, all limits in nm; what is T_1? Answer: 1.4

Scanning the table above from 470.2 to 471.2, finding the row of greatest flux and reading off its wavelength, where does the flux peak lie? 471.114 nm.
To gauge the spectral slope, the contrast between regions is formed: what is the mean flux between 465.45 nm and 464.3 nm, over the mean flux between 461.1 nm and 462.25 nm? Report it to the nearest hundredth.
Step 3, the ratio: 0.98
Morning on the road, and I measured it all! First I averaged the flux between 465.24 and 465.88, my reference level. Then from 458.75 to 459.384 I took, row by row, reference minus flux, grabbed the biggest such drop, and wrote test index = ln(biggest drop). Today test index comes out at -1.7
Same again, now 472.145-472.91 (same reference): -2.3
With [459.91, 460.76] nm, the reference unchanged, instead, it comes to -5.7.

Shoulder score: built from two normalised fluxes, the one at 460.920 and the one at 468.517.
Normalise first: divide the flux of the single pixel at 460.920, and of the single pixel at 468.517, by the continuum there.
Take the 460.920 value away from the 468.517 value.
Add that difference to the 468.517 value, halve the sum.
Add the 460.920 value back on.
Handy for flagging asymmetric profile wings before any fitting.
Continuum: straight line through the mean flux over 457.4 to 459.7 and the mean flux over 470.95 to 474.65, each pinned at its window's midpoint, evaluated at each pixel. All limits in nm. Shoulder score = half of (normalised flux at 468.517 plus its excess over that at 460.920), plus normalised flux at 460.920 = 1.56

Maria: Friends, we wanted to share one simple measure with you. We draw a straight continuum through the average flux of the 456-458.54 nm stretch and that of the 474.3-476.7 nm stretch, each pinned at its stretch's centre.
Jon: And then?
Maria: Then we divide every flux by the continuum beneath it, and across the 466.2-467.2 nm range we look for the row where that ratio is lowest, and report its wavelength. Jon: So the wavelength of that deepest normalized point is 467.009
